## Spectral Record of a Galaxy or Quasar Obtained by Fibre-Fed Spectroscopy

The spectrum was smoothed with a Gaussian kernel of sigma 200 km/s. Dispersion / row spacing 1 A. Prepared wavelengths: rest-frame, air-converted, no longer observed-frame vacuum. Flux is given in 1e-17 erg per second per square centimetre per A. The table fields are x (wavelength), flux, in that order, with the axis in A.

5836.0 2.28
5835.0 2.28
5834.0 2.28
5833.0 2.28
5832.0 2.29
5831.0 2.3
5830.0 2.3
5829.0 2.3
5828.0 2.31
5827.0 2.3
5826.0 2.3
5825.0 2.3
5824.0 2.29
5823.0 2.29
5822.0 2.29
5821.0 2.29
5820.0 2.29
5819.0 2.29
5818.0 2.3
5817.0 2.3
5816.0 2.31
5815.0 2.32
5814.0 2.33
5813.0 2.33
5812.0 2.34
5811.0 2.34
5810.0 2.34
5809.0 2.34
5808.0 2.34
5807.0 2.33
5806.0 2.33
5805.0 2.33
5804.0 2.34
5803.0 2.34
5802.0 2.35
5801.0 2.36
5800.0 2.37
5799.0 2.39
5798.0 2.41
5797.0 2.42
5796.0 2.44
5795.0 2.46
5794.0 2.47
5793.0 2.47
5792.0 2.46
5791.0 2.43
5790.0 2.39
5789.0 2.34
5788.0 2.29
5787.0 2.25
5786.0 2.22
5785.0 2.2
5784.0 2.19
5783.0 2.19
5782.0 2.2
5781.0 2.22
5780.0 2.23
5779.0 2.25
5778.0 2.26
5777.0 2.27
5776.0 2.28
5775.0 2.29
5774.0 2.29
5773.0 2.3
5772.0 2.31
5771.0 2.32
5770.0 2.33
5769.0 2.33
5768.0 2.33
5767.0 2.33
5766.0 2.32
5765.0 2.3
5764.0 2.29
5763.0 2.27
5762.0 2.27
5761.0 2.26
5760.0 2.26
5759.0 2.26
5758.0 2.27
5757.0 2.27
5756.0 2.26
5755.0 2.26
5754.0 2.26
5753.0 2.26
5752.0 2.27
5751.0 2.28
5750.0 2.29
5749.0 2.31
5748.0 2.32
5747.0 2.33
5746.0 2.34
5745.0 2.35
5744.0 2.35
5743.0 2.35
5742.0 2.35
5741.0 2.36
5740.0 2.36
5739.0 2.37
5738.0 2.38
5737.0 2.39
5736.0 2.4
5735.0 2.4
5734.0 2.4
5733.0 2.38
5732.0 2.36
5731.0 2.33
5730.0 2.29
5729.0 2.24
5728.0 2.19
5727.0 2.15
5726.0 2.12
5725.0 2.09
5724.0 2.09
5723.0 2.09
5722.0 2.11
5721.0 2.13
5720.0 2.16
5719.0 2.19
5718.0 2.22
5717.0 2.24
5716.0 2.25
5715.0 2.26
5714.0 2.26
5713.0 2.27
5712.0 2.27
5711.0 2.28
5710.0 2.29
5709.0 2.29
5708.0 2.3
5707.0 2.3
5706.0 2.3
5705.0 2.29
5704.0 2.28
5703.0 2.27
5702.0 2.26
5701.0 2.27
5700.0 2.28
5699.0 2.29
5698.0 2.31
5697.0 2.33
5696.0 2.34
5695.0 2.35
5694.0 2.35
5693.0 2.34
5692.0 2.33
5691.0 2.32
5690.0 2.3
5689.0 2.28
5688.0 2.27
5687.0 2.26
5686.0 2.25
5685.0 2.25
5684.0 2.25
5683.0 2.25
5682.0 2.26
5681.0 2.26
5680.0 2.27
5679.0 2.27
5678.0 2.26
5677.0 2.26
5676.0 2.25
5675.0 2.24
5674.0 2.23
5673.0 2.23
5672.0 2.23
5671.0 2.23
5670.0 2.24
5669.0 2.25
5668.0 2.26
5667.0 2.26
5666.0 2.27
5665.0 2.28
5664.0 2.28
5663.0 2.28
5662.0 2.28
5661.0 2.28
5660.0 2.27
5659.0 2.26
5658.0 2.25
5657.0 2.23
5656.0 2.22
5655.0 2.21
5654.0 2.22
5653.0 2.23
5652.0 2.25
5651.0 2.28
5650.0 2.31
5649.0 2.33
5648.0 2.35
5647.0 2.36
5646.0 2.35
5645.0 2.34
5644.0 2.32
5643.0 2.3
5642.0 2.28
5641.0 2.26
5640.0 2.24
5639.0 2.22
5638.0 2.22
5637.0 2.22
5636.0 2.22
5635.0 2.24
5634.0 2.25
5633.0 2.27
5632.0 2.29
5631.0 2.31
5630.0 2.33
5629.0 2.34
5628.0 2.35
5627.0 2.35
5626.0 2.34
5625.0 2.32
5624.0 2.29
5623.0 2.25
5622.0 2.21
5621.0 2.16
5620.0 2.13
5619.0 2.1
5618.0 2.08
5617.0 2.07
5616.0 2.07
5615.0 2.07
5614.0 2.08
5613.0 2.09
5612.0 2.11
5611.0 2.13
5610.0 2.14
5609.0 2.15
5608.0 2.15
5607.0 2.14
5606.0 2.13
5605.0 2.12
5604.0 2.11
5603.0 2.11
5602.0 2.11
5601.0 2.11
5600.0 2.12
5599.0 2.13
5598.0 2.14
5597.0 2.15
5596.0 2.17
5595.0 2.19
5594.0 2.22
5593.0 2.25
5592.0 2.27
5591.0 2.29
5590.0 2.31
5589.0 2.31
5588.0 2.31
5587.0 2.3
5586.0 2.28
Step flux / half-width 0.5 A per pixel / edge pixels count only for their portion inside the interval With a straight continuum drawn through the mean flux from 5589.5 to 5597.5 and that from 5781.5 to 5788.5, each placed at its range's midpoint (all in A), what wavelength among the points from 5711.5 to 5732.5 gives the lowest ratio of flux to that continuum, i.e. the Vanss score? 5723.0 A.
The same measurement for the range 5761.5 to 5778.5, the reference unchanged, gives 5778.0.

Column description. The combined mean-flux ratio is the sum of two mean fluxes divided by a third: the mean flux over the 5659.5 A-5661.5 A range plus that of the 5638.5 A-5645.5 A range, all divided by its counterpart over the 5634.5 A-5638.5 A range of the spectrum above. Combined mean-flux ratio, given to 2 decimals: 2.05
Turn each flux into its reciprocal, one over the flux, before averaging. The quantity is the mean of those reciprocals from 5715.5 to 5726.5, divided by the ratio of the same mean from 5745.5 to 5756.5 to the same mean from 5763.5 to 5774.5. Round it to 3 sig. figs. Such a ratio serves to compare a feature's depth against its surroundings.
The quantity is 0.460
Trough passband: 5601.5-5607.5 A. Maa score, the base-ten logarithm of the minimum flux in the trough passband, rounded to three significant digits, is 0.324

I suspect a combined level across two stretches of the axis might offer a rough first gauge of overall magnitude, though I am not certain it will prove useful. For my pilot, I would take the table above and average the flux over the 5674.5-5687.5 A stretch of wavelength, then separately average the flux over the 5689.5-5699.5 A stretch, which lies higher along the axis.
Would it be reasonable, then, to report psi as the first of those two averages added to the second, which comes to 4.58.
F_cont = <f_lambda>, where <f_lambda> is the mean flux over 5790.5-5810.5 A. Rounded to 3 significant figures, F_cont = 2.39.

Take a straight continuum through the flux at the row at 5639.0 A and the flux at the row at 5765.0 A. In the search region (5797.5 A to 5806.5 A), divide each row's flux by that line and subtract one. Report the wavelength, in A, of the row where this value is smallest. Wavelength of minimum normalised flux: 5806.0 A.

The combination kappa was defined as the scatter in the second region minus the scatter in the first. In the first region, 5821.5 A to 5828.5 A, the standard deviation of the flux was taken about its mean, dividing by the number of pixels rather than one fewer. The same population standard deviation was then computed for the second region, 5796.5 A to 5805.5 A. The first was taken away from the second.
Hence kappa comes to 0.023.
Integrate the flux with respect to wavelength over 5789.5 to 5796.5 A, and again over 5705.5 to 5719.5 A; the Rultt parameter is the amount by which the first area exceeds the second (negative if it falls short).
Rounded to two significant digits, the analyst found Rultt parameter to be -15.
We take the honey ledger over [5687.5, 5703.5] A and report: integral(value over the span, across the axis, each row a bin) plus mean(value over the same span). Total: 39.2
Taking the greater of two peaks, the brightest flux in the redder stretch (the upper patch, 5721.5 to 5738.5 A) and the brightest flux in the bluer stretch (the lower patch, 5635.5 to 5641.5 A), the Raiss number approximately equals 2.40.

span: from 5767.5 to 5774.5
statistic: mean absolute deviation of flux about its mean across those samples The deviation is 0.013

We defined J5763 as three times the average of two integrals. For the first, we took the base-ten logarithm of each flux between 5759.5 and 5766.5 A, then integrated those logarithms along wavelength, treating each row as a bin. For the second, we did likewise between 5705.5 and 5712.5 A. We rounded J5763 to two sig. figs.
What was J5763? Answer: 7.5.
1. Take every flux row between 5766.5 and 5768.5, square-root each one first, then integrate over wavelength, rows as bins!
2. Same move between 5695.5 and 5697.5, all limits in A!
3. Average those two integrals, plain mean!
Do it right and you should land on 3.05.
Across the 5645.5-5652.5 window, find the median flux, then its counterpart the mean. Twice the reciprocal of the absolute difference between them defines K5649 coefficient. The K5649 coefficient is 175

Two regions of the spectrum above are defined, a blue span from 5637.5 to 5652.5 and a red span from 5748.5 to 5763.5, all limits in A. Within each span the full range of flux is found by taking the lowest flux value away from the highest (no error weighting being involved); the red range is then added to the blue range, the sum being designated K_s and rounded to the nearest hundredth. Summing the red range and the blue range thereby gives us 0.19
